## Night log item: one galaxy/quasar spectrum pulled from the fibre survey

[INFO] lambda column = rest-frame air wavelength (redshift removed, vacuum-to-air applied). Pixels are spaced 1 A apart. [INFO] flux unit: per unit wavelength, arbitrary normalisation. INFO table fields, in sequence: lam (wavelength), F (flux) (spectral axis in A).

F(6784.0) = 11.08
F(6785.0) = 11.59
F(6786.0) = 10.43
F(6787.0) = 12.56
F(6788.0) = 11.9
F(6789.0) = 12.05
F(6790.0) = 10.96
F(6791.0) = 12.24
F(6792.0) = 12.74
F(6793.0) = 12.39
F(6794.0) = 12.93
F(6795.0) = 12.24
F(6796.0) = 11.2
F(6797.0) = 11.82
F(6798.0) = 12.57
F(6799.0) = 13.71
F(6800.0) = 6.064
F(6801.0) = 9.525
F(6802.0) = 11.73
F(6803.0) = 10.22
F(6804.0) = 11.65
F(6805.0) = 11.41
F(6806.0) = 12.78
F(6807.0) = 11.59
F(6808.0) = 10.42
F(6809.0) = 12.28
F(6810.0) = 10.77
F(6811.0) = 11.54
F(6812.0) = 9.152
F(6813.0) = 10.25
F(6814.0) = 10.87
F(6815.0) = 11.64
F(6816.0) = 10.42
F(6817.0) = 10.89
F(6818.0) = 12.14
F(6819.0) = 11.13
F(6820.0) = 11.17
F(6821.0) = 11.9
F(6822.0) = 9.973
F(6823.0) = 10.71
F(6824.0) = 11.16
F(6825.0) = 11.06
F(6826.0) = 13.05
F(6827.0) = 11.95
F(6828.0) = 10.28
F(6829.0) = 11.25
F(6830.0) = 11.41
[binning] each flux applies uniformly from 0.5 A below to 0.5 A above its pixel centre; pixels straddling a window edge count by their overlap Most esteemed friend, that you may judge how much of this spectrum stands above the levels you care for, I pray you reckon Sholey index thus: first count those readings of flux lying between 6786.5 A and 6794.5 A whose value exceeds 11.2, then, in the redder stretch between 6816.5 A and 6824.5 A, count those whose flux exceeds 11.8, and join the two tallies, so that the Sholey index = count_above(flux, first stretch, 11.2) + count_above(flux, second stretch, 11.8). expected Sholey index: 9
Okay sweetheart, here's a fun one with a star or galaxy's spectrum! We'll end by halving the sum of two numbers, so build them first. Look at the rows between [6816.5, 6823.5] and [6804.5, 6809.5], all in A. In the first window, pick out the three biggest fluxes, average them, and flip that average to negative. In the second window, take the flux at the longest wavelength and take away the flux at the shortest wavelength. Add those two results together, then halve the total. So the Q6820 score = -5.4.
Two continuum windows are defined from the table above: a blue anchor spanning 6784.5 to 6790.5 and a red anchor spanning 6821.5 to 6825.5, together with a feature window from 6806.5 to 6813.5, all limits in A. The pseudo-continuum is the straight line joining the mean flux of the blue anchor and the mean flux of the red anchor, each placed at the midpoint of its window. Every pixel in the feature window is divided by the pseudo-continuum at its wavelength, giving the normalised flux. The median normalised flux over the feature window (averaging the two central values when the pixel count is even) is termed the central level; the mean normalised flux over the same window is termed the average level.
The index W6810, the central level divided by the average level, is 0.99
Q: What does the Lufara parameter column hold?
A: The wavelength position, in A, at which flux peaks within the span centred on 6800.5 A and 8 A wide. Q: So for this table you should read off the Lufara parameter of 6799.0 A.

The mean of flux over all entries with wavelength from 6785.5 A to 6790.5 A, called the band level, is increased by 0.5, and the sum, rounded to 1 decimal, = 12.1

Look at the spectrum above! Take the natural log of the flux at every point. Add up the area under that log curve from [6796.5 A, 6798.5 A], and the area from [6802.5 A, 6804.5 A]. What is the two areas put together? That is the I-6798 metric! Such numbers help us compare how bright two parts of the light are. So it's 9.78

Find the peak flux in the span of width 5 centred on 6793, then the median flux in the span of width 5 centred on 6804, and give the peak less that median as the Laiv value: 1.3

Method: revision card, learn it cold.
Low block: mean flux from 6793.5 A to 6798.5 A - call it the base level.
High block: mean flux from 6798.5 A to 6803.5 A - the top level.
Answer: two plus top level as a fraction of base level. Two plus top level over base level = 2.84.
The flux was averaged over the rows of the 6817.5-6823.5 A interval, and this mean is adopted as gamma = 11.2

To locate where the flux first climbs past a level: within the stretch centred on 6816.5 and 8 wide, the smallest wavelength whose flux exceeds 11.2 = 6815.0 A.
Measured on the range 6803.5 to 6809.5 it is 6804.0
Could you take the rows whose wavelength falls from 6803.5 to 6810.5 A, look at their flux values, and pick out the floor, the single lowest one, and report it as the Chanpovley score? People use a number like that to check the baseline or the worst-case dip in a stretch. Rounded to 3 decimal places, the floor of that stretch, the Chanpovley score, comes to 10.420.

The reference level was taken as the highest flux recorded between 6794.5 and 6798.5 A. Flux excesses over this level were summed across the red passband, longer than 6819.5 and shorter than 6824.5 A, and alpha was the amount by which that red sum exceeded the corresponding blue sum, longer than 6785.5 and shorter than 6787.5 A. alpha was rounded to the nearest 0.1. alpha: -5.8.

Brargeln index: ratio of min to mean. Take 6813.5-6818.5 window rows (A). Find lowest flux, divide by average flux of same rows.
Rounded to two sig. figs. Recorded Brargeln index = 0.93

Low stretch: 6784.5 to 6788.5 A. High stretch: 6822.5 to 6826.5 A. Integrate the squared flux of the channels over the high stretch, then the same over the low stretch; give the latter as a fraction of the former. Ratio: 1.02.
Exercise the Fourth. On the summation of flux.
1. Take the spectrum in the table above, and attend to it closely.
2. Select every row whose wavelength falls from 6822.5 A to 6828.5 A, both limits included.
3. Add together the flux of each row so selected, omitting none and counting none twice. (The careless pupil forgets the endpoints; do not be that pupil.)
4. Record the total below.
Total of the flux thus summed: 68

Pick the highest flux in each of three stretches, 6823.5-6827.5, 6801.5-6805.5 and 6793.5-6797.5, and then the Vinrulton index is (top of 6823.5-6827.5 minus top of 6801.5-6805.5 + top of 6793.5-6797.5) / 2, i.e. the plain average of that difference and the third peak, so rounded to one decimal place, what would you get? 7.1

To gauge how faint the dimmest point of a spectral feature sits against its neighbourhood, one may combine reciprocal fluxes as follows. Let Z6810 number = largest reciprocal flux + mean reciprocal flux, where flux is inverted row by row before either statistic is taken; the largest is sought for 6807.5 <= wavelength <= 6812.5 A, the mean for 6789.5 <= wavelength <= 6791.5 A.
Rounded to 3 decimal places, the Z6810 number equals 0.196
